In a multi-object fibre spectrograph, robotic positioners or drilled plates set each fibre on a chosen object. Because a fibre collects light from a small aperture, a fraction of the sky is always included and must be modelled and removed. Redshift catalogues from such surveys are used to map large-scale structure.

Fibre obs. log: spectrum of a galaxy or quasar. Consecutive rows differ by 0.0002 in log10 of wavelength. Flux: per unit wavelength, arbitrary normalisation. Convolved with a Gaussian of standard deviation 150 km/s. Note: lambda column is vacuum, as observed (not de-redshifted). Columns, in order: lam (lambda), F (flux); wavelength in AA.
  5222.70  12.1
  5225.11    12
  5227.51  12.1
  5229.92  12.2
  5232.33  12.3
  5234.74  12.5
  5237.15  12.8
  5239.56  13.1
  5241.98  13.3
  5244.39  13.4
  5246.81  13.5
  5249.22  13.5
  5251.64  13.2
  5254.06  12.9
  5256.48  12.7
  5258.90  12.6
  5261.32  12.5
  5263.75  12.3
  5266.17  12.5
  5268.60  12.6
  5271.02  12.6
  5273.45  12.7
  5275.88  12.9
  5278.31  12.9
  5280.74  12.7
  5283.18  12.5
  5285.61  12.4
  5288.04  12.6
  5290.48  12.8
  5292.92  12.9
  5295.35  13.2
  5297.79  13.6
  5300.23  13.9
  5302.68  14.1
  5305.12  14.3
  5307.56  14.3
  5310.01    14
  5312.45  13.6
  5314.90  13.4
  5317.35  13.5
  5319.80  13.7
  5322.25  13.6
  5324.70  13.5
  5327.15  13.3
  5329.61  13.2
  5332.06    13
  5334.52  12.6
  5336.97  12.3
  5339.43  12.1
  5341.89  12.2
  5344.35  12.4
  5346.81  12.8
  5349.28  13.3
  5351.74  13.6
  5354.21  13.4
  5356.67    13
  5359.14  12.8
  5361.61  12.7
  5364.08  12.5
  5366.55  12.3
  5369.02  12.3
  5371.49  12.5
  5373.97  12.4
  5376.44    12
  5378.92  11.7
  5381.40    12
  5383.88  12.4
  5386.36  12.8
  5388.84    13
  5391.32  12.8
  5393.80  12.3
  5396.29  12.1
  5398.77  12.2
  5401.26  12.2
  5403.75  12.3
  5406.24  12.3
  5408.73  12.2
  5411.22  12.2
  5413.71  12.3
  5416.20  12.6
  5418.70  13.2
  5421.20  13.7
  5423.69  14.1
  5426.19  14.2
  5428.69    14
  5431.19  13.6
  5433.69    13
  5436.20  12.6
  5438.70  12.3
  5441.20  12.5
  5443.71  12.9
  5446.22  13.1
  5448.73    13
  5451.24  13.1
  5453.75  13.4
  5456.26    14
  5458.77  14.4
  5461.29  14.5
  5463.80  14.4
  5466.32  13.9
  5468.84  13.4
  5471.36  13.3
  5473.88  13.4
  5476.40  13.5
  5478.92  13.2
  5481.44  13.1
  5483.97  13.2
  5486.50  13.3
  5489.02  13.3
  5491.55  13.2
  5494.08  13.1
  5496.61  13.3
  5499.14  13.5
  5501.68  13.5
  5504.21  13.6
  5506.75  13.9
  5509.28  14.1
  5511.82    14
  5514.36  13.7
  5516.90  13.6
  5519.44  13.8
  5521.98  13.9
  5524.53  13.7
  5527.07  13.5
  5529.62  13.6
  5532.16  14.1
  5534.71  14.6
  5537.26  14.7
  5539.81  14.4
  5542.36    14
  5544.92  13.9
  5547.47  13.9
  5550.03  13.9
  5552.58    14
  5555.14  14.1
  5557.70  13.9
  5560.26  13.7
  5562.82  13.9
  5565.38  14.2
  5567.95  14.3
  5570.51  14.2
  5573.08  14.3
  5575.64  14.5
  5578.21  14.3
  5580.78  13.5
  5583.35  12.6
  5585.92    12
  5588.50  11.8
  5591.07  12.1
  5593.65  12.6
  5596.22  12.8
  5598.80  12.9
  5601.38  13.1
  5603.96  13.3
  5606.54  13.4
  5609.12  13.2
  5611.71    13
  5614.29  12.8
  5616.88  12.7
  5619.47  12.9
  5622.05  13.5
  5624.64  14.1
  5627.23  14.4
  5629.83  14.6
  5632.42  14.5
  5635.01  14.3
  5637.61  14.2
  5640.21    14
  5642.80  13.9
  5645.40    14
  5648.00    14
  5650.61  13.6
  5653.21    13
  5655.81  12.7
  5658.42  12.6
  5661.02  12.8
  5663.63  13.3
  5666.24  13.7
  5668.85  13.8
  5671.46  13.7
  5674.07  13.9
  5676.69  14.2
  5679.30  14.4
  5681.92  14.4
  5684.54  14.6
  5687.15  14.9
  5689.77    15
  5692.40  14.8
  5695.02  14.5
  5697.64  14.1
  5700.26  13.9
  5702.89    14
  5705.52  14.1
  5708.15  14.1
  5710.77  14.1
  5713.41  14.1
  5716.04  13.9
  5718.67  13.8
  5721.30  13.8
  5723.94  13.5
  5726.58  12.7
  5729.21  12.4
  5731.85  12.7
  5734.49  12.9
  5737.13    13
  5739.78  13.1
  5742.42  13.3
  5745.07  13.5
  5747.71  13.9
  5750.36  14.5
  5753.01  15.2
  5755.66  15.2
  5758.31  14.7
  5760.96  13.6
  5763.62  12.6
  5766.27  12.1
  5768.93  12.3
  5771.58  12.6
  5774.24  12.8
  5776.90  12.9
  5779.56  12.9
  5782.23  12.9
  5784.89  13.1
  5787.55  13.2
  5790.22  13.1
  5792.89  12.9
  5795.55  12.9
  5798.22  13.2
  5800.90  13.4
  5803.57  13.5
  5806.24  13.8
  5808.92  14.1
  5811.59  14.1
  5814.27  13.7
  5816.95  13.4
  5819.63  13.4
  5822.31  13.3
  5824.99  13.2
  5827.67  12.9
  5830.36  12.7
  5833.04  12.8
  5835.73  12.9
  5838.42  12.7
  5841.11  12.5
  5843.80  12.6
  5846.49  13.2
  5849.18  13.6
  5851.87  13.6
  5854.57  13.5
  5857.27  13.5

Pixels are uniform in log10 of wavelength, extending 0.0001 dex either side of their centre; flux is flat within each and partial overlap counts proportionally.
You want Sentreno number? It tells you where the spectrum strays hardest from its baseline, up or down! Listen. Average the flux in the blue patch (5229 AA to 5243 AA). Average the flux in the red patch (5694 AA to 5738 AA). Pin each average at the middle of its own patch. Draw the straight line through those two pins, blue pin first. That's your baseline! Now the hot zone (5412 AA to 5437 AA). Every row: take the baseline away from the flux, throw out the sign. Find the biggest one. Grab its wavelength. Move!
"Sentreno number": 5426.19 AA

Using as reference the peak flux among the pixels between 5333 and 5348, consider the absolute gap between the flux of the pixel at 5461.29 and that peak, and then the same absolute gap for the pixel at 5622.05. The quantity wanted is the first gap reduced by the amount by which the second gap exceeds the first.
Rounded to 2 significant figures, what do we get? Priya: 2.7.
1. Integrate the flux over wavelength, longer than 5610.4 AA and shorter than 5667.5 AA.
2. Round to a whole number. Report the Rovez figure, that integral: 775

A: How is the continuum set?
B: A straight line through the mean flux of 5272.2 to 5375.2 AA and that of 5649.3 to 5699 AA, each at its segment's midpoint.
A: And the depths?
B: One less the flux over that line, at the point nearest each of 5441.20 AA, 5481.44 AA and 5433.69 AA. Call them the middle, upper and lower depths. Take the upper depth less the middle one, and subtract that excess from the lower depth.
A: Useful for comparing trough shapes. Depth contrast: 0.06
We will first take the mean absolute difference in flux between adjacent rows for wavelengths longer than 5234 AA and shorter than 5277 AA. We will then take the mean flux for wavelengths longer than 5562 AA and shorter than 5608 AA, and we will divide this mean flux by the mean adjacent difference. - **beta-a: 81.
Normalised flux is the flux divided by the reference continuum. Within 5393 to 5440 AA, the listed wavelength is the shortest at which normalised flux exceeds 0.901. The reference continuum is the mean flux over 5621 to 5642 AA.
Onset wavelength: 5418.70 AA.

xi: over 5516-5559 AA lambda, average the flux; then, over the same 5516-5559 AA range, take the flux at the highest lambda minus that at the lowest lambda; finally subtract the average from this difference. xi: -13.7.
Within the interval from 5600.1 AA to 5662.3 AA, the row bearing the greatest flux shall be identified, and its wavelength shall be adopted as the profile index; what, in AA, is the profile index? 5629.83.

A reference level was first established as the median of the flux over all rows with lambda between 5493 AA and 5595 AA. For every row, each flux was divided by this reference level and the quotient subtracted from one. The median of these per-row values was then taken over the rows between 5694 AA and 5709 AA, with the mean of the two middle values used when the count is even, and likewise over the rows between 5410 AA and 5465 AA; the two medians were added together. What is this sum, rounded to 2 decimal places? 0.04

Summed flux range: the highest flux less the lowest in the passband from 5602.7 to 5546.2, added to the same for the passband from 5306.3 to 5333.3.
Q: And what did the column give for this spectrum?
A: 4.0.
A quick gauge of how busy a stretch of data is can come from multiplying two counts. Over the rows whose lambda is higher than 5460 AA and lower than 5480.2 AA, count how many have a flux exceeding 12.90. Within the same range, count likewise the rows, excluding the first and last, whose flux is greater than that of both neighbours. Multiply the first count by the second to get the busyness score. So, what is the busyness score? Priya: 8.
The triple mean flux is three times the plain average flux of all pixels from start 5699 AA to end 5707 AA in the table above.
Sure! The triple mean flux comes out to 42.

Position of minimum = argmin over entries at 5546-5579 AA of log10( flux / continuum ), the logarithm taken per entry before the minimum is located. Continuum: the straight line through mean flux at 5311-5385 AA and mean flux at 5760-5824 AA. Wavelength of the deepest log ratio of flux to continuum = 5560.26 AA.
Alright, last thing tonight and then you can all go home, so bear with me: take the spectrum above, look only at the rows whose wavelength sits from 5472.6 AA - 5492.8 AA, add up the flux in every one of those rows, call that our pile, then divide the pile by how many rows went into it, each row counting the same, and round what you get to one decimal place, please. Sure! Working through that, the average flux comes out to 13.3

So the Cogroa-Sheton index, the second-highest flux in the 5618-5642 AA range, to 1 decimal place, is 14.5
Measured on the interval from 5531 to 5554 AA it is 14.6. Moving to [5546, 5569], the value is 14.2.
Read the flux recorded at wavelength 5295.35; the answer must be 13.2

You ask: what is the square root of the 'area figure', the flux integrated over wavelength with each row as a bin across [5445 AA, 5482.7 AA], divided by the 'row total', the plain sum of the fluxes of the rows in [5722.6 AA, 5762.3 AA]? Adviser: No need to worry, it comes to 1.58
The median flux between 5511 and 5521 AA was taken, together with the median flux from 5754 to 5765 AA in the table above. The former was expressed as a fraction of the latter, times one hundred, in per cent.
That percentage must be 97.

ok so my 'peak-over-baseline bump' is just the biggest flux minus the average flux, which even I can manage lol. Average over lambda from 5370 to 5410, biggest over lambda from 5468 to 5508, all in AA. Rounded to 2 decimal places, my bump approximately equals 1.58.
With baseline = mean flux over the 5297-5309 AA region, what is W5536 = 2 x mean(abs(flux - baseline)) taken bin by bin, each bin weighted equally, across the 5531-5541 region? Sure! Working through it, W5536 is 0.8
